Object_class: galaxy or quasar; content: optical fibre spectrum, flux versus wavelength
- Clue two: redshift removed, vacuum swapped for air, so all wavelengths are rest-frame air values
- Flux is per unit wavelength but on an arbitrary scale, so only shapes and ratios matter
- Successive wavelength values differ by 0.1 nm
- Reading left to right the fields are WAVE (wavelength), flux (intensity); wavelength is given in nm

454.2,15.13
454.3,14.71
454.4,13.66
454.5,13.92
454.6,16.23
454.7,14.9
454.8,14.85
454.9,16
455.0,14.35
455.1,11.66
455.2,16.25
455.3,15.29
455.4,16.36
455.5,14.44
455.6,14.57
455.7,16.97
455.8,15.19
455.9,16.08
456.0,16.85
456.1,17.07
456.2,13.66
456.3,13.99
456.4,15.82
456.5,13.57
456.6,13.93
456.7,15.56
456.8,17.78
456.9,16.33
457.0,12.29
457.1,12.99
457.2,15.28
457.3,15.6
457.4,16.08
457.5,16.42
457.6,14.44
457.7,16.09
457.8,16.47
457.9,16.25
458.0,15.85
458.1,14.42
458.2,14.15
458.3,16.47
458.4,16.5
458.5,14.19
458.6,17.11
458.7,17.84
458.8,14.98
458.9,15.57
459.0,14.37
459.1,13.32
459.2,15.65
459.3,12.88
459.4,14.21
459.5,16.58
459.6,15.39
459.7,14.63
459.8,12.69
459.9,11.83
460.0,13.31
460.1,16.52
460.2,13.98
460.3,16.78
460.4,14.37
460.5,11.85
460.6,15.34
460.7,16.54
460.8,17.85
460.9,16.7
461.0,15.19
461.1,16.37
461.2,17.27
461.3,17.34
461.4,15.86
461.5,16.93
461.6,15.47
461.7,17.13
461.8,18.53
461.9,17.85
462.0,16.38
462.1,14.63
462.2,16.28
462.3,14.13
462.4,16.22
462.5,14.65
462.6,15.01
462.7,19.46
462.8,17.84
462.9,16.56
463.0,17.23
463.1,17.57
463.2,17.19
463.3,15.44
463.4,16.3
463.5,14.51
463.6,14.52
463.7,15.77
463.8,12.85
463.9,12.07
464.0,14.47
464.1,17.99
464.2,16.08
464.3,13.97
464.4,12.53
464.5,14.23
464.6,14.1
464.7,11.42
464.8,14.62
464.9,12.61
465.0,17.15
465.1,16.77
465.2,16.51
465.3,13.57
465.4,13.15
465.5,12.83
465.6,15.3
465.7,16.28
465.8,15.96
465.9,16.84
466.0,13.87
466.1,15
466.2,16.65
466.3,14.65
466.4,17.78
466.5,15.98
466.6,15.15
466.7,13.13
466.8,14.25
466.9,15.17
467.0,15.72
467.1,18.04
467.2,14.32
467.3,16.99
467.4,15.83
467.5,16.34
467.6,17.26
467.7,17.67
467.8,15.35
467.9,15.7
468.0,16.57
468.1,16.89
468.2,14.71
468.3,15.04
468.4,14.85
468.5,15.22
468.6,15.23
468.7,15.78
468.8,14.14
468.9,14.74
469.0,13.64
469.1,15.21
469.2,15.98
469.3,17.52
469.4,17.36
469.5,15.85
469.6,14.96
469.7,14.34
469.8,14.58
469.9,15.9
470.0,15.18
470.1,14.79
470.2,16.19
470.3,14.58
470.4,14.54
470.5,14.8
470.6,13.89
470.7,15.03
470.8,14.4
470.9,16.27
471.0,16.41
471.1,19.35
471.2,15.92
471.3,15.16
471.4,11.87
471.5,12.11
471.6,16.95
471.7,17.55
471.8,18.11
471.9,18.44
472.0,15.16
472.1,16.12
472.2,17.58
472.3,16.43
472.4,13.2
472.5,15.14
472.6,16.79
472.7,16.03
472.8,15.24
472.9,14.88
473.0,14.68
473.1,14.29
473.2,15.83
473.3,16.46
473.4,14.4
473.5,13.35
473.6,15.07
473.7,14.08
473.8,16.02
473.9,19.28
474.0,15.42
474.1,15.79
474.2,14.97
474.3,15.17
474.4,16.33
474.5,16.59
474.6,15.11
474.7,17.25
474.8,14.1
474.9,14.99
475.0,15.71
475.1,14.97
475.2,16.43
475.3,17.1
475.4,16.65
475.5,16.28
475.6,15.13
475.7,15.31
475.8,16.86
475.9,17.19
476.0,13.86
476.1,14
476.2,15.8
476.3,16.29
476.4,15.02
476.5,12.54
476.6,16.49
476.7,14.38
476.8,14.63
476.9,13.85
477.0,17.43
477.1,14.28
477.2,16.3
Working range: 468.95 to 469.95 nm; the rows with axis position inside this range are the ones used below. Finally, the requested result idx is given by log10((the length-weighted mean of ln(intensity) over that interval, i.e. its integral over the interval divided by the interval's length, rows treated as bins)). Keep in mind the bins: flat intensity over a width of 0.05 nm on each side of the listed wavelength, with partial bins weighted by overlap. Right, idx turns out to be 0.438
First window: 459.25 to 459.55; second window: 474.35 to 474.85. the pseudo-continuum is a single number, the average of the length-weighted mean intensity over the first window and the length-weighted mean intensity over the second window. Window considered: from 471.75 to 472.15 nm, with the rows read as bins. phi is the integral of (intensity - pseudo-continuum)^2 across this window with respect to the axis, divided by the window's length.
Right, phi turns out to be 5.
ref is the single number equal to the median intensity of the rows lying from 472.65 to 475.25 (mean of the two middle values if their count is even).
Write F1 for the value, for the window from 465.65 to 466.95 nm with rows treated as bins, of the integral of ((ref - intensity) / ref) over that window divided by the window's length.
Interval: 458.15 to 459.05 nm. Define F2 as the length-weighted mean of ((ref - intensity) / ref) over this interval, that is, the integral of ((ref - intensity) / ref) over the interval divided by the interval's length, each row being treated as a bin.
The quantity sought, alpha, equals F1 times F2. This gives 0.0005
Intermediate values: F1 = -0.015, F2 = -0.03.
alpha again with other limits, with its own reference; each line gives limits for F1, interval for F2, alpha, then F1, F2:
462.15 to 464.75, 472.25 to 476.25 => 0.0002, -0.008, -0.02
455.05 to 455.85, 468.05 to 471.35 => -0.0001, 0.007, -0.01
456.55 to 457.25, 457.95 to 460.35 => 0.0003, 0.021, 0.02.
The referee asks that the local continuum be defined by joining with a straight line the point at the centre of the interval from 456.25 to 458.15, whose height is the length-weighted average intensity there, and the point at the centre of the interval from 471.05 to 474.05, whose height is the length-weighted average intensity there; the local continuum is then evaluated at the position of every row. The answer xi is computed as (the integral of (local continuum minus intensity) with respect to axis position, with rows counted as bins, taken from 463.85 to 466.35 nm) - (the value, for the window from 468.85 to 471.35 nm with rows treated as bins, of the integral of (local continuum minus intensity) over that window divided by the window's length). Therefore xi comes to 1.6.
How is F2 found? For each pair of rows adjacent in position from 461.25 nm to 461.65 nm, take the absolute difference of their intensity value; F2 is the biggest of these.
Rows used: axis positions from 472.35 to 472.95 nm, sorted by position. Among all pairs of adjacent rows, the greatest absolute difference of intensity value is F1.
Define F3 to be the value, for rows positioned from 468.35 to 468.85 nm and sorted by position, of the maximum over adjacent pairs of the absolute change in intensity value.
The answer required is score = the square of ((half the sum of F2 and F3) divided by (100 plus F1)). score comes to 0.0002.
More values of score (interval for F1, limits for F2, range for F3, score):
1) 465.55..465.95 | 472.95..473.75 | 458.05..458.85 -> 0.0006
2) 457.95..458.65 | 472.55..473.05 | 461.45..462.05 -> 0.0001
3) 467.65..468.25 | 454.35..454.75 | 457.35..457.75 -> 0.0004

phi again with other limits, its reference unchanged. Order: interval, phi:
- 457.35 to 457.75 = 1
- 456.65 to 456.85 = 3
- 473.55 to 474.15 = 3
